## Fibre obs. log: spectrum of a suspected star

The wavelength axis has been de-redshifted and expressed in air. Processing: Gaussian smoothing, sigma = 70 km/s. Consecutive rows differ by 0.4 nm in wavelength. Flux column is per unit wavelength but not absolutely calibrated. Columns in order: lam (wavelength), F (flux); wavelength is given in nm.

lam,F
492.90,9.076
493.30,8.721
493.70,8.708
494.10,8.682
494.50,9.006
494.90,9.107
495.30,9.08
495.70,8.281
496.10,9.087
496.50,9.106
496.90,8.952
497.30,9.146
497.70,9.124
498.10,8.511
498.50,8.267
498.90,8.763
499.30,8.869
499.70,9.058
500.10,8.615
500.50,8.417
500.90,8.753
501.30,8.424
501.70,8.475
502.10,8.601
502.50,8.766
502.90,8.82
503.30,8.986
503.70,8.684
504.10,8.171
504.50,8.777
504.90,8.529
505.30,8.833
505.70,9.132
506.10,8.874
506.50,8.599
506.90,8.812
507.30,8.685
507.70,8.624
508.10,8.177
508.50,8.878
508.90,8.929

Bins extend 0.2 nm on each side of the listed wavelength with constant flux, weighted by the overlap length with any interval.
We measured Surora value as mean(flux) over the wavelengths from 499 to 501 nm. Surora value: 8.74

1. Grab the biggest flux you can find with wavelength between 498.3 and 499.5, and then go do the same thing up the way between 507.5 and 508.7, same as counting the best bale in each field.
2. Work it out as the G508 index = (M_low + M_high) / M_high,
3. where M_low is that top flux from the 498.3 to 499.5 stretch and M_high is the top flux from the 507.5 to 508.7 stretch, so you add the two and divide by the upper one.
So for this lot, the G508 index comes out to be 1.999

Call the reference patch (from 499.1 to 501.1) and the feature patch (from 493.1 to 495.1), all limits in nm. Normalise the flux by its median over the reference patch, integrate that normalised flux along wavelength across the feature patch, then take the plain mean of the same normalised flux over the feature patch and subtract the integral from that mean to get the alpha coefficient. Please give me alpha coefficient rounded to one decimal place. -1.0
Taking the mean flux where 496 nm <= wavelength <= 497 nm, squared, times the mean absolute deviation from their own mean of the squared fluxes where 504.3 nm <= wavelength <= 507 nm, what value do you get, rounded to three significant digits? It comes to 196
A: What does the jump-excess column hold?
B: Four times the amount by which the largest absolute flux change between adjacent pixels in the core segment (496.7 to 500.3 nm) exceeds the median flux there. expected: -33.0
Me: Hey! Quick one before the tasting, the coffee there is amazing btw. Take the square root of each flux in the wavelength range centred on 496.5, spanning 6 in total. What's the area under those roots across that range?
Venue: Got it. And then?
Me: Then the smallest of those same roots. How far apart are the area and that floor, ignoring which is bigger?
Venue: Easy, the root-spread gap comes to 15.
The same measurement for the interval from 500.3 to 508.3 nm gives 21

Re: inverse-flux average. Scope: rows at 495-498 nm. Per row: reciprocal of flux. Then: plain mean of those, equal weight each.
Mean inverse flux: 0.112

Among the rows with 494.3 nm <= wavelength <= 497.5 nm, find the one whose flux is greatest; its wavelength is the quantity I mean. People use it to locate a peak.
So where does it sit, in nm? 497.30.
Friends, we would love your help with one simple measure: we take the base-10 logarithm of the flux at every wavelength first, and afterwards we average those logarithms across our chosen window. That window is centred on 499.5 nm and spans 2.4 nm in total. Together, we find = 0.9376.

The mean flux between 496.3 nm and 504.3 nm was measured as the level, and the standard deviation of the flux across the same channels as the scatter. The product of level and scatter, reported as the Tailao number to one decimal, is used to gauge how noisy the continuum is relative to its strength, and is 2.5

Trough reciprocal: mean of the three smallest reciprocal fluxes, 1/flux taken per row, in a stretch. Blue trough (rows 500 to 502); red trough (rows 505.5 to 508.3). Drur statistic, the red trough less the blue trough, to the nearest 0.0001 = -0.0042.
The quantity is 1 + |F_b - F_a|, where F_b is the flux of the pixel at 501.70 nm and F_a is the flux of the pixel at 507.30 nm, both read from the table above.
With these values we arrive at 1.21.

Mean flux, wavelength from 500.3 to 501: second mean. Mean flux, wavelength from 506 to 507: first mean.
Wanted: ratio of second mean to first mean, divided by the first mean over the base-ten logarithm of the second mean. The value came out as 0.104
